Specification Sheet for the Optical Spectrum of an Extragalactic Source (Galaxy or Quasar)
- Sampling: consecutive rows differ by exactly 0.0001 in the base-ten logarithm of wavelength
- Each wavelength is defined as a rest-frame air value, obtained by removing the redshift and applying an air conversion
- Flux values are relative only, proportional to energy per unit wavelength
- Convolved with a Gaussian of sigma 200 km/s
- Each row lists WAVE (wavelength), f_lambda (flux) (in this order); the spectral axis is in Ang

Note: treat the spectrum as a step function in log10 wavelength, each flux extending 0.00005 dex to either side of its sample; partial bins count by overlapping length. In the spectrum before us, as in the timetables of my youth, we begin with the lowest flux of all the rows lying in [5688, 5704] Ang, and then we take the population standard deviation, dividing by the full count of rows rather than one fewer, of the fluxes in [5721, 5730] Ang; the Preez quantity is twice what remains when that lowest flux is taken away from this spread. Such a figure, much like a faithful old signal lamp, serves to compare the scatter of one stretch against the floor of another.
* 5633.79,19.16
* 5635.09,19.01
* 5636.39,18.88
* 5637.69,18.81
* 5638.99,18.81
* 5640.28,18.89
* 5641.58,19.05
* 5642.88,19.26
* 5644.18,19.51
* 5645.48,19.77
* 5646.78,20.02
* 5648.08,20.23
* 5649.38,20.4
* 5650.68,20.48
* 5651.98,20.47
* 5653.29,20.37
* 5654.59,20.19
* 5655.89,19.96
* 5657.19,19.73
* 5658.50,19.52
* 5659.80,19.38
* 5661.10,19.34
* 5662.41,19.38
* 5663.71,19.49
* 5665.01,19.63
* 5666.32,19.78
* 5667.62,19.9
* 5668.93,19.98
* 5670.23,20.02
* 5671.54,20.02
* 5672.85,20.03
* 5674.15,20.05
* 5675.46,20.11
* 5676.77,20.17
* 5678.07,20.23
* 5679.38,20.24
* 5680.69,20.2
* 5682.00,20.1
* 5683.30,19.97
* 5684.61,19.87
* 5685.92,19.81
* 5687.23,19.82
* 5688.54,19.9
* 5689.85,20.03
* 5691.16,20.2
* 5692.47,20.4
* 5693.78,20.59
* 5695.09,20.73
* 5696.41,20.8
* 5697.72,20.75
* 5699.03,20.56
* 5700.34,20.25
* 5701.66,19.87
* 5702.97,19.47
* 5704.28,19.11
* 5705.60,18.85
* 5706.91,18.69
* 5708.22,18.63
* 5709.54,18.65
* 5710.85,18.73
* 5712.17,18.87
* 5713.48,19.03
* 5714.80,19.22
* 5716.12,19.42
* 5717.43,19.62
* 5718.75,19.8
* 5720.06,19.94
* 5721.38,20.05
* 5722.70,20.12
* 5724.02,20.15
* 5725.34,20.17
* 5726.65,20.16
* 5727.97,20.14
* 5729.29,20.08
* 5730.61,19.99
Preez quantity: -38.9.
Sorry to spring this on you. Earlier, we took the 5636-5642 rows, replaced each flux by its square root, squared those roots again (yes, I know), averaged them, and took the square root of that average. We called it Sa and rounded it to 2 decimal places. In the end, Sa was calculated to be 4.35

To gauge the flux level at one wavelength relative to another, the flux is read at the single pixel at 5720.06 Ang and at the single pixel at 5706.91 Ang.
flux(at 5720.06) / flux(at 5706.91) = 1.07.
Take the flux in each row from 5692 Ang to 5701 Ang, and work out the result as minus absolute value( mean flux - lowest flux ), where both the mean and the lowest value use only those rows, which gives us -0.33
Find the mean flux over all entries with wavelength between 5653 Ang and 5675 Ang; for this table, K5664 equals 19.8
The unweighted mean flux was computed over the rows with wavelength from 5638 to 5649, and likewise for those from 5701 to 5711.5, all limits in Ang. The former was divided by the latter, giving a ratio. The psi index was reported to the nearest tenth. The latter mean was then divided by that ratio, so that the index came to 18.6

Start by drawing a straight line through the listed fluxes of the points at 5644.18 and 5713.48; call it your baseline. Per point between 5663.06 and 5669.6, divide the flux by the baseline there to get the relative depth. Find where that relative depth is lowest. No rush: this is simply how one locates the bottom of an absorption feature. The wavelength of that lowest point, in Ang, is 5663.71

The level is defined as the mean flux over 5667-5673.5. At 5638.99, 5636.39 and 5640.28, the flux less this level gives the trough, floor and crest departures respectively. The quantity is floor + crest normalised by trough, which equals 1.9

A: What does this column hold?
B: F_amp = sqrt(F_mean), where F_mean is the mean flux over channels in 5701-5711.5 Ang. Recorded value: 4.36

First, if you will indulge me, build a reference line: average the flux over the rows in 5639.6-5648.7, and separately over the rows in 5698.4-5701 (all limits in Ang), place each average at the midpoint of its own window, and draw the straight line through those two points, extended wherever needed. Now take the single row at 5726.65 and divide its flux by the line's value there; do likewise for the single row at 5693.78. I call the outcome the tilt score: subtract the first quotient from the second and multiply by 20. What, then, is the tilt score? 0.9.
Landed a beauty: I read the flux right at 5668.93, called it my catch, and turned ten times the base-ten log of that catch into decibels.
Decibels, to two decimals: 13.01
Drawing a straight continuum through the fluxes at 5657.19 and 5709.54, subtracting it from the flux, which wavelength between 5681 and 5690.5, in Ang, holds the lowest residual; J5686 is 5685.92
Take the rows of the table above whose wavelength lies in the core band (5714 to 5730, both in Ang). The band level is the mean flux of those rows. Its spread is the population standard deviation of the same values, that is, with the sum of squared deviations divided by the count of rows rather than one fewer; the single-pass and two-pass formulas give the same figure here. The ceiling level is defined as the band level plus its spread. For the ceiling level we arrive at 20.2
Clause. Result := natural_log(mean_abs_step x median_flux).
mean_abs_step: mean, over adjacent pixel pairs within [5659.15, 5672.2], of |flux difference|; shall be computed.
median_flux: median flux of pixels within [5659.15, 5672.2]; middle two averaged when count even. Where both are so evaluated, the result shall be 0.46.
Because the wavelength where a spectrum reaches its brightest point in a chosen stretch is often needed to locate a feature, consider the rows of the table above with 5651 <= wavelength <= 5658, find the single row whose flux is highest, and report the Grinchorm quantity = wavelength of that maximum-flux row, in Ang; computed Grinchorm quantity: 5651.98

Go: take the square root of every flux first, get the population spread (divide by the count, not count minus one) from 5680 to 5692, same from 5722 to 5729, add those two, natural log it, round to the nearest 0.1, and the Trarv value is -4.0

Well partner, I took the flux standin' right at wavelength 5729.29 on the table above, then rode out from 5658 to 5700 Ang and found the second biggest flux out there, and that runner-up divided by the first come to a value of 1.03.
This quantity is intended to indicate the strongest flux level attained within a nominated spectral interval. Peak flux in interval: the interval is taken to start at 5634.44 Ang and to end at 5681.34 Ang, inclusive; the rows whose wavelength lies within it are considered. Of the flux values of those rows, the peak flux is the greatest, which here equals 20.48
